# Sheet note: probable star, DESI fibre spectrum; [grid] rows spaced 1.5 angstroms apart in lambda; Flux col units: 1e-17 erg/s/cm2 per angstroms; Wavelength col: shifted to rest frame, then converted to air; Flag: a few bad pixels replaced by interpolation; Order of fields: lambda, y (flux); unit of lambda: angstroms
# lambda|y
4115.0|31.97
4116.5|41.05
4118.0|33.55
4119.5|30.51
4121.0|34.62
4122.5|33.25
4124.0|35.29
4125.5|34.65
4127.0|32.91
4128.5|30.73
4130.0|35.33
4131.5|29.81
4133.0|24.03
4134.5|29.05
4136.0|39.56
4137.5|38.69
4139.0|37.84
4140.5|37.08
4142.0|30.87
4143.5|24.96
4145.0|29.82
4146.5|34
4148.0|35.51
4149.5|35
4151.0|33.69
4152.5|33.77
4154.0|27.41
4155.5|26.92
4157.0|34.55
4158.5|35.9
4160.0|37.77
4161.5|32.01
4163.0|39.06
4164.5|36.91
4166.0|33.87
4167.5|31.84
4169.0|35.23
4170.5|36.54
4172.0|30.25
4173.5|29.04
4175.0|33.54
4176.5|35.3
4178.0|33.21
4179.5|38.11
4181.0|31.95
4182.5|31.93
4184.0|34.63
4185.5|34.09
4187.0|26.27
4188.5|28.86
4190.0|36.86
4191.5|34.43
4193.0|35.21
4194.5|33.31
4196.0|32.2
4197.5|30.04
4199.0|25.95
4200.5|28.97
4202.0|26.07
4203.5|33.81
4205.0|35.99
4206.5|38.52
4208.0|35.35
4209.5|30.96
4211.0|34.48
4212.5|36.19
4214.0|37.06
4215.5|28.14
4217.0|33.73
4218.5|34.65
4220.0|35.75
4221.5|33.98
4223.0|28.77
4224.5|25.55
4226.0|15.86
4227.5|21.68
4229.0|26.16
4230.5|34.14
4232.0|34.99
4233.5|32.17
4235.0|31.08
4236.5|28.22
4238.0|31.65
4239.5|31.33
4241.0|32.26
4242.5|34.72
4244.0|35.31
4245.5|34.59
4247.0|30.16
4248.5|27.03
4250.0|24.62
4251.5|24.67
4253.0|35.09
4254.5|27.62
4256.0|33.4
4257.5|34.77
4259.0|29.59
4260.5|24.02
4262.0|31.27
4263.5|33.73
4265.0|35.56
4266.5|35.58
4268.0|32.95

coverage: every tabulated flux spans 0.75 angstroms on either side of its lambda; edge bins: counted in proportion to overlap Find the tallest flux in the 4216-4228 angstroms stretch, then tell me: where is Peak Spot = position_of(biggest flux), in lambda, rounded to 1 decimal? 4220.0 angstroms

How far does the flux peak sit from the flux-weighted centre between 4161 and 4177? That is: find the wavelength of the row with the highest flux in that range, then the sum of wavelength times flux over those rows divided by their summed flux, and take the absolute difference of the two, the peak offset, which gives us 5.9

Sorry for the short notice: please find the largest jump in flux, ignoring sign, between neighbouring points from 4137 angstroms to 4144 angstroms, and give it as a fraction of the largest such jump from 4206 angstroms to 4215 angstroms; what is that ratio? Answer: 1.4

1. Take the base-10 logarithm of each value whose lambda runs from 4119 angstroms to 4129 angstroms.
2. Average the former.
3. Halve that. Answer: 0.76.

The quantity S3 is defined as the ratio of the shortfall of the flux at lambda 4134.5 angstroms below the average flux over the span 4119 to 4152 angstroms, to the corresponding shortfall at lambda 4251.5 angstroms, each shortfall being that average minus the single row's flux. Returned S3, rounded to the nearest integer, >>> 0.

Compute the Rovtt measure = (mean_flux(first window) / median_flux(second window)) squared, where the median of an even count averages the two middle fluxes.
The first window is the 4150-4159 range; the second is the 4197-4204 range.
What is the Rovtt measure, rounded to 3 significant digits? 1.22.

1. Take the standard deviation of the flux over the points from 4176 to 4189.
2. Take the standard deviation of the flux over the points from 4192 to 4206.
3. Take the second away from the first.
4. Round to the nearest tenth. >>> -0.2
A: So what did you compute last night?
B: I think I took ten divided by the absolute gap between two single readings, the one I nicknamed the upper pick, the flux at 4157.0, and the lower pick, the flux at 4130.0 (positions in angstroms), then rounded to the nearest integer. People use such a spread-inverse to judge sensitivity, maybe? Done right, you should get 13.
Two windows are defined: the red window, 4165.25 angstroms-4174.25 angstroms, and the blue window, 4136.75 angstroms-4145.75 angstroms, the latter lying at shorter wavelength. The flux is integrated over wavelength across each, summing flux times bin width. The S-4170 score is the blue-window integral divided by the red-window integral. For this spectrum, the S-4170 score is 1.01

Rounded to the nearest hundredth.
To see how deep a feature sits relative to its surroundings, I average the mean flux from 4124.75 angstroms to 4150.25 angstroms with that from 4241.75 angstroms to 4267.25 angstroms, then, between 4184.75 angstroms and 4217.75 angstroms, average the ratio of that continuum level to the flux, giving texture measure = 1.00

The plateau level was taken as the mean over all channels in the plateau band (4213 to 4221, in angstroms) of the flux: 33.9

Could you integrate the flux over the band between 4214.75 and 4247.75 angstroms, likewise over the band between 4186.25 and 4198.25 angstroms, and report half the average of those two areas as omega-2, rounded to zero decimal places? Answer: 350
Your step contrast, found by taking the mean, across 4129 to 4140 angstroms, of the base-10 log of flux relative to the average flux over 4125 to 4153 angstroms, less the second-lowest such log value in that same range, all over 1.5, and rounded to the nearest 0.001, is 0.037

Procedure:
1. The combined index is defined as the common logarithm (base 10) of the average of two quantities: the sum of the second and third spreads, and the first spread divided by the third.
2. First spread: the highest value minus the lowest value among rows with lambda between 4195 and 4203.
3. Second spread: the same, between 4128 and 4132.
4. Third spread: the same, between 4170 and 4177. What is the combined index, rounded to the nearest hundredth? 0.84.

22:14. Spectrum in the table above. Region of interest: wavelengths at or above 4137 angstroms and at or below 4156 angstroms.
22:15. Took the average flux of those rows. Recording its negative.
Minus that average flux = -32.7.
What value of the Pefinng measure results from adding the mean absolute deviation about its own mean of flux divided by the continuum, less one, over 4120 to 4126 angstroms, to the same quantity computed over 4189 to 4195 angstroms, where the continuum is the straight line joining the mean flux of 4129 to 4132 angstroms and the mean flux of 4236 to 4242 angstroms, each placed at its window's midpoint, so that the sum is 0.05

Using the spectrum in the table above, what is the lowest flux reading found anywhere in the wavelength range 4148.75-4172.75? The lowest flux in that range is 26.92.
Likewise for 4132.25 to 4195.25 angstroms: 24.03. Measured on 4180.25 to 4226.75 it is 15.86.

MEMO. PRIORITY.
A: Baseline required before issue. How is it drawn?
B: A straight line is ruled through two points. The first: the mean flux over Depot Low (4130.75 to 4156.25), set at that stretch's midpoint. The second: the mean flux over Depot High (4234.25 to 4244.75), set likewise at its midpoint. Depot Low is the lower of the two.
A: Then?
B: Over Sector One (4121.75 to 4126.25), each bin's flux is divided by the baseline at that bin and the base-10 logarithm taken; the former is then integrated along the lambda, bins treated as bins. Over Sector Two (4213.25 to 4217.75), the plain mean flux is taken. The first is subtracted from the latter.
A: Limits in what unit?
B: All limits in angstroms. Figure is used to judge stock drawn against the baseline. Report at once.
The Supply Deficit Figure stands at 33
